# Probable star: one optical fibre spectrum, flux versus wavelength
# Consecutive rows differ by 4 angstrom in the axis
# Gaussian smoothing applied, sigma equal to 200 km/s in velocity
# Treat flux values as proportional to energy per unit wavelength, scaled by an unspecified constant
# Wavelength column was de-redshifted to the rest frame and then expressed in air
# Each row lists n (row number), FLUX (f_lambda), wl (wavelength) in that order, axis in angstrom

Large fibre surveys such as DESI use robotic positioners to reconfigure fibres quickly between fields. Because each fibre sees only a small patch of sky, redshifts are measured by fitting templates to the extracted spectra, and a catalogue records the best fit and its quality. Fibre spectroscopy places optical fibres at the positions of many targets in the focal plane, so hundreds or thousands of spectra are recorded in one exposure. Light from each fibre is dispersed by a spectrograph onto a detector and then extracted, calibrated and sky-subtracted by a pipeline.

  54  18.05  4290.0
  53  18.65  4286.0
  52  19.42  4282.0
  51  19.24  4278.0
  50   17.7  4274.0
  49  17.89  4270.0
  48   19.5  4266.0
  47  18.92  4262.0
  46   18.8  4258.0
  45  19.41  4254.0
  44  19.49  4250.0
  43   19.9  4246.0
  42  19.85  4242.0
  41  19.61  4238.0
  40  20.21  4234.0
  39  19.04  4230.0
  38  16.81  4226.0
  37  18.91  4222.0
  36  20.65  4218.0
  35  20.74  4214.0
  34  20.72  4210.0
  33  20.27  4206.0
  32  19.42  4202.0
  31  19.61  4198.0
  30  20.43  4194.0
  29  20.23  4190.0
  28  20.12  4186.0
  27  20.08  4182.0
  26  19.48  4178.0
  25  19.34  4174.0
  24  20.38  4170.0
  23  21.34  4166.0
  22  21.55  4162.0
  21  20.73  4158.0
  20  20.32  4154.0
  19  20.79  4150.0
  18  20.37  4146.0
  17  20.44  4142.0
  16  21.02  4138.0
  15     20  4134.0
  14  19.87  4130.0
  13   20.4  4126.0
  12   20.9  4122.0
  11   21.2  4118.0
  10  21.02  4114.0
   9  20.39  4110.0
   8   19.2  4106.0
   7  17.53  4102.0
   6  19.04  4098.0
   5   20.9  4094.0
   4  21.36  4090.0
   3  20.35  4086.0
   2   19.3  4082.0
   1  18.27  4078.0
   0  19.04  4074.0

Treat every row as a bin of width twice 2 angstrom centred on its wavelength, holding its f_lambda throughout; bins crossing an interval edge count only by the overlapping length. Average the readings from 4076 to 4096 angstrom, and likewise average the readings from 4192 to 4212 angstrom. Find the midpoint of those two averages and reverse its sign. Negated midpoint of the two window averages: -20.1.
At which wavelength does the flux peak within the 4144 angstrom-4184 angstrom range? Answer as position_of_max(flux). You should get 4162.0 angstrom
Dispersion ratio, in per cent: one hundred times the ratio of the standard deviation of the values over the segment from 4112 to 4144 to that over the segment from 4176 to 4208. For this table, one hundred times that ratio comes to 128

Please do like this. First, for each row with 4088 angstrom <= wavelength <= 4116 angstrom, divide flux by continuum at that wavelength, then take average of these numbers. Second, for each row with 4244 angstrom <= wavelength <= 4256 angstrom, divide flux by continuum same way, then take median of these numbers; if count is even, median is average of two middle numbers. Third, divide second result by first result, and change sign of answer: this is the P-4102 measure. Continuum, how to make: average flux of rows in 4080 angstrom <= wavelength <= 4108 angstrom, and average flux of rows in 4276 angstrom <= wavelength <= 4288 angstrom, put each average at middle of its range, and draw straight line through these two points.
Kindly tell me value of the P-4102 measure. -1.00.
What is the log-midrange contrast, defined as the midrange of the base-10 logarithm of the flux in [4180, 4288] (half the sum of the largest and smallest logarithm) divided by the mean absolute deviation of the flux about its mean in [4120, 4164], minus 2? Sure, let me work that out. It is 1.4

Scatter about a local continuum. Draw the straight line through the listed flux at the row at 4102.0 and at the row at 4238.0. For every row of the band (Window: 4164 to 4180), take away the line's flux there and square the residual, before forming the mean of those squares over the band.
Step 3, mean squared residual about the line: 3.1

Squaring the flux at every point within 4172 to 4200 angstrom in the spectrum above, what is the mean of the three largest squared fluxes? 410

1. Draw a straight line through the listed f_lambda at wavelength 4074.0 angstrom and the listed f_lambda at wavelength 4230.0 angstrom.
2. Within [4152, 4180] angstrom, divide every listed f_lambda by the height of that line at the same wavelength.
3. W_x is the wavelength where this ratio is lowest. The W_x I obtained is 4174.0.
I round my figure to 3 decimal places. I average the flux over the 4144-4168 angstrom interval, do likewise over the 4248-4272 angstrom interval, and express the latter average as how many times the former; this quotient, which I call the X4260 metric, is 0.911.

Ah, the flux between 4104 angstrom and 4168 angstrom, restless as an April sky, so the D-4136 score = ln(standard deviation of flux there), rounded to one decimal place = -0.5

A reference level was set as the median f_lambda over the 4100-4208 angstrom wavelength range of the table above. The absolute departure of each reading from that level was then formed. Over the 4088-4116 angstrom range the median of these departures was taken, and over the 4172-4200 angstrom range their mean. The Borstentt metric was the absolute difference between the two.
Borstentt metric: 0.50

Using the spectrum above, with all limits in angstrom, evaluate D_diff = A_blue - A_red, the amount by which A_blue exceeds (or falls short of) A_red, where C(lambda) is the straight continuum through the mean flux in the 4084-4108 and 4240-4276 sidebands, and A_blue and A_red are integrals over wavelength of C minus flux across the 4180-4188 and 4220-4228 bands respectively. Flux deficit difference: -17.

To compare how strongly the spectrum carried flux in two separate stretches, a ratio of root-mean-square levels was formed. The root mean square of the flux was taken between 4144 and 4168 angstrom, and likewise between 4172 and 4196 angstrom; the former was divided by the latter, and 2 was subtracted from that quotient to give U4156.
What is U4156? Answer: -0.955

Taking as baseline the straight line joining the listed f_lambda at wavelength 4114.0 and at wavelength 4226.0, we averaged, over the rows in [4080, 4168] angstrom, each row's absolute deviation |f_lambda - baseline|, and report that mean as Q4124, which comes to 1.22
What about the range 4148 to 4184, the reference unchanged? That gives 1.38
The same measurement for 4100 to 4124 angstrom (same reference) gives 1.23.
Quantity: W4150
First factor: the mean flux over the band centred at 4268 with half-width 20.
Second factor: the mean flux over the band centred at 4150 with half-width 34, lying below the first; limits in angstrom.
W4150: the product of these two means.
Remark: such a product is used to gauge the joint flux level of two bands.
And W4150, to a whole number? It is 387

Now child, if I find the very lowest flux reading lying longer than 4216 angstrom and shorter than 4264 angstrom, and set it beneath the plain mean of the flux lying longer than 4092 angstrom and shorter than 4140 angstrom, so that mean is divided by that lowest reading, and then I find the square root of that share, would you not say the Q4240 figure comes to 1.09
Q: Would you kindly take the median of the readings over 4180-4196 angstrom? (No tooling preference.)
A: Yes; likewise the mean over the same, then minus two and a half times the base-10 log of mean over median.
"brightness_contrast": -0.002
